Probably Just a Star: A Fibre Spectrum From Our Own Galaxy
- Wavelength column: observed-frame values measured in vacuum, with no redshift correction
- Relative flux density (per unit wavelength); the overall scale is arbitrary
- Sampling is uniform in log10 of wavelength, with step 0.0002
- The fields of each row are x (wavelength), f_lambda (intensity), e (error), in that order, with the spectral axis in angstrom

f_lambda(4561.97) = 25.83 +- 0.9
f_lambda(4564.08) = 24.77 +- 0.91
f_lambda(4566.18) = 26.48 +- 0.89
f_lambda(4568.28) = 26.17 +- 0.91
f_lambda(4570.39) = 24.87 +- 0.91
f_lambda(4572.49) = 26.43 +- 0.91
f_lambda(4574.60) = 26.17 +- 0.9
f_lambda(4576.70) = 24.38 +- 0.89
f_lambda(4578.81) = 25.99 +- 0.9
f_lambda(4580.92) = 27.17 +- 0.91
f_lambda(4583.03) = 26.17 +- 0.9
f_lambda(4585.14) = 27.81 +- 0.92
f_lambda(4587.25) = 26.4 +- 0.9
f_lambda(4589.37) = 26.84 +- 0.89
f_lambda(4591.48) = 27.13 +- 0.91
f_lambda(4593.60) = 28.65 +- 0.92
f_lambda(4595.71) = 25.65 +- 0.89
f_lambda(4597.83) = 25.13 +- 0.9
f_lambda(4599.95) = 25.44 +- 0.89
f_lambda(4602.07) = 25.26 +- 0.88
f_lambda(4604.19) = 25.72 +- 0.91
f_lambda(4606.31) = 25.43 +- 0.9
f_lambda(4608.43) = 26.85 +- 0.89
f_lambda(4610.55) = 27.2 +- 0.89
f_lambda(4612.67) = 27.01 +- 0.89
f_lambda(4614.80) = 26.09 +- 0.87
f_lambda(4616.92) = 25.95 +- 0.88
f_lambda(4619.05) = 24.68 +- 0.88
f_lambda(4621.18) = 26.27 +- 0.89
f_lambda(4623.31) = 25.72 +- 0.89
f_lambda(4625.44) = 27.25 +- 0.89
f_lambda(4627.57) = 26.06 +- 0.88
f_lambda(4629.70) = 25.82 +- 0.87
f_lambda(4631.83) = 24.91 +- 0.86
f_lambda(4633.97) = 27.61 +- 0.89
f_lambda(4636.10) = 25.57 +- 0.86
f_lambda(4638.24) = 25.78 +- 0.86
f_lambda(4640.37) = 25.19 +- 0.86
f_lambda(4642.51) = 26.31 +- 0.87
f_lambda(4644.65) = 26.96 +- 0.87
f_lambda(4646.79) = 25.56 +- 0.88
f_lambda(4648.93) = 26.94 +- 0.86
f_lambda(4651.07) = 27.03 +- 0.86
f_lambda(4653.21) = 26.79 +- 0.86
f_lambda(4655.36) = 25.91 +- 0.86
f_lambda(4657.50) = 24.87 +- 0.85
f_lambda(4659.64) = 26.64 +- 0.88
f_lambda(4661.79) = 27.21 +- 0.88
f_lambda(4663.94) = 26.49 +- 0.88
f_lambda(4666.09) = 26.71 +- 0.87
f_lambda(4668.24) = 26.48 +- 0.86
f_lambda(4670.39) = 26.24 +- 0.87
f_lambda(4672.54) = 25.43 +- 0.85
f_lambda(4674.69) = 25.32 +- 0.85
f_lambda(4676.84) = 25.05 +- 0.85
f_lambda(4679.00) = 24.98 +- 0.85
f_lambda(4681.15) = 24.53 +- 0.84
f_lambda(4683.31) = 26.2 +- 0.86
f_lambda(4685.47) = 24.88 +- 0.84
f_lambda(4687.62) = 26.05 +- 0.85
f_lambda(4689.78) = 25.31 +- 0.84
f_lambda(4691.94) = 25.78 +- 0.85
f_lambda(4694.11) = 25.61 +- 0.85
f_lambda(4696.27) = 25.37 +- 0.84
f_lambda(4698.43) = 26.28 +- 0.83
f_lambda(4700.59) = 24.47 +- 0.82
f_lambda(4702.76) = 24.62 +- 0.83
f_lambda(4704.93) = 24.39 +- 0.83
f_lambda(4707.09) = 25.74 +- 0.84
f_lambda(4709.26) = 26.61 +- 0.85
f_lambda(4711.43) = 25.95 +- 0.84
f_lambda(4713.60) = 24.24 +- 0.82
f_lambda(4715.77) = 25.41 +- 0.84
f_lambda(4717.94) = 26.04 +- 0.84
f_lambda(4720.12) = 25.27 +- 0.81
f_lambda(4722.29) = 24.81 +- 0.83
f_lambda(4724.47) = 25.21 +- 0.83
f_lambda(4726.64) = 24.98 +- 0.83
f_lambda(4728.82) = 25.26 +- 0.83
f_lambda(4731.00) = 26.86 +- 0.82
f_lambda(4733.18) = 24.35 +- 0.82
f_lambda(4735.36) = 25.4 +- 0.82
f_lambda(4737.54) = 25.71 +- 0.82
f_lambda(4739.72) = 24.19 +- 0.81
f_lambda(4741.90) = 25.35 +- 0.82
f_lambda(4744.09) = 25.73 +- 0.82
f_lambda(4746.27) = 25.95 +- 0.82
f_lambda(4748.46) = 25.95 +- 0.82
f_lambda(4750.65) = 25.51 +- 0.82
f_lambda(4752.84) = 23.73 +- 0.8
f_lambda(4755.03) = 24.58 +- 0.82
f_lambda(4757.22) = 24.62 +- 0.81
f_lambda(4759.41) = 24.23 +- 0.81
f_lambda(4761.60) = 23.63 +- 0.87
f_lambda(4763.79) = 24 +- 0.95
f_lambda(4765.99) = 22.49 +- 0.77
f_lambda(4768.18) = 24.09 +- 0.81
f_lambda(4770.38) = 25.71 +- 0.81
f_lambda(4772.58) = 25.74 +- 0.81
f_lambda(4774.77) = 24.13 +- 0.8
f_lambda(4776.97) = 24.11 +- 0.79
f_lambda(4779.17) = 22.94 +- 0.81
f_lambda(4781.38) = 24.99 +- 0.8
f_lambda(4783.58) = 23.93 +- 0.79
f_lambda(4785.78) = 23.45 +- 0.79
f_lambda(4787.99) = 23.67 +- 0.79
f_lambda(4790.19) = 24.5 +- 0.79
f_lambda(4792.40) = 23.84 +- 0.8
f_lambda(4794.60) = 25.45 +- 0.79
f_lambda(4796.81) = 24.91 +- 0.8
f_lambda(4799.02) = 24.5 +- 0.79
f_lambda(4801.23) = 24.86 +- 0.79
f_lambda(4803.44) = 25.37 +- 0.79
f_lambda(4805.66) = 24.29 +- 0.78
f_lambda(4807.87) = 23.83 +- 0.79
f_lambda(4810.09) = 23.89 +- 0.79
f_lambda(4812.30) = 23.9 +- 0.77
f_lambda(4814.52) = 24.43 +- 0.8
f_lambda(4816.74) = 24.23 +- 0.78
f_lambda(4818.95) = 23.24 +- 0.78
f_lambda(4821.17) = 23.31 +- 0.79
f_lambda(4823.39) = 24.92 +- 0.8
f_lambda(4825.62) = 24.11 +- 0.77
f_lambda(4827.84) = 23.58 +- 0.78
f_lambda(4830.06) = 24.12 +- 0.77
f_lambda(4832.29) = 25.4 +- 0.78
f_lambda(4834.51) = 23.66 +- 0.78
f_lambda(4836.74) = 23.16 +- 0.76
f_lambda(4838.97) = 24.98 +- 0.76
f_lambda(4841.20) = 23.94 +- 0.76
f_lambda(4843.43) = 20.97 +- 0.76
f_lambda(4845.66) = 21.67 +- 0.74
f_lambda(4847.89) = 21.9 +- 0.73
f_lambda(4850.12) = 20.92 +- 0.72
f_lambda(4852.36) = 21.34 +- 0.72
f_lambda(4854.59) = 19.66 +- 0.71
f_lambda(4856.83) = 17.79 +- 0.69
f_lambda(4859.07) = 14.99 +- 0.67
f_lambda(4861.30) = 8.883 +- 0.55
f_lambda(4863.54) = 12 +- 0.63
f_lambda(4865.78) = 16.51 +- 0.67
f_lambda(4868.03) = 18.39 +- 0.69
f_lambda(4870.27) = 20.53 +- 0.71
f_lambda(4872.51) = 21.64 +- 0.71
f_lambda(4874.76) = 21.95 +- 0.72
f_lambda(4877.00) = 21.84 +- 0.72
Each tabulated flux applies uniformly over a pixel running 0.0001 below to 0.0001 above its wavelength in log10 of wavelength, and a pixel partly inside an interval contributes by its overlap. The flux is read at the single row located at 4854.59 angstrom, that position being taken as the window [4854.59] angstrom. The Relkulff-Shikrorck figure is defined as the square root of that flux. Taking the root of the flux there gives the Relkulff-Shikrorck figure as 4.43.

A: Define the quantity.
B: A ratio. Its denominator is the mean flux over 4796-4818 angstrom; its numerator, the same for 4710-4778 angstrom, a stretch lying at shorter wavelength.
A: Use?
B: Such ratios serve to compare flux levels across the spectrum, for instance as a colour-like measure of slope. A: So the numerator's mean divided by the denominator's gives 1.02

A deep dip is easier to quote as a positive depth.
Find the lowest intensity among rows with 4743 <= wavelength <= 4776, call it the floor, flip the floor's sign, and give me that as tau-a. -22.5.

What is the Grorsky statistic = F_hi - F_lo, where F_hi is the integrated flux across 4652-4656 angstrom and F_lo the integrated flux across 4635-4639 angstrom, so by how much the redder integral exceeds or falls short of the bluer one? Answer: 3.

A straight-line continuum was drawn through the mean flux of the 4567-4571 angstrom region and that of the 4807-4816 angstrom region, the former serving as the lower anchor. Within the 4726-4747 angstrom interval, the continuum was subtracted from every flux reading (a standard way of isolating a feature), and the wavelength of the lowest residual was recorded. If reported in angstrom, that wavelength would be 4739.72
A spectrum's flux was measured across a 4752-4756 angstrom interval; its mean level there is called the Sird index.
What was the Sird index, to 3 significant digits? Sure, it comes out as 24.2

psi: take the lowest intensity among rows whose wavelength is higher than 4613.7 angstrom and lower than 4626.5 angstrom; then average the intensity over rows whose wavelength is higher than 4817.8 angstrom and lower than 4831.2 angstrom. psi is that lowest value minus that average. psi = 0.8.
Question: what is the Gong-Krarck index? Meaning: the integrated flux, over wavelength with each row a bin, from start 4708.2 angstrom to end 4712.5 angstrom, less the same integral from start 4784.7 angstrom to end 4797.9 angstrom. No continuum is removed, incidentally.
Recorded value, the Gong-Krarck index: -208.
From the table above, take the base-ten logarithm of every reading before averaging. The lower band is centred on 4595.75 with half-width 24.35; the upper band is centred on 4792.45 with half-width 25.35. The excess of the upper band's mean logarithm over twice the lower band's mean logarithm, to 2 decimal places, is -1.45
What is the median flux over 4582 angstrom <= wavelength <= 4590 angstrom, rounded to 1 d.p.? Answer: 26.6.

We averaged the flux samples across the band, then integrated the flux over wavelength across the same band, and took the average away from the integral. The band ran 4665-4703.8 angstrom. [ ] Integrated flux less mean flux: 965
